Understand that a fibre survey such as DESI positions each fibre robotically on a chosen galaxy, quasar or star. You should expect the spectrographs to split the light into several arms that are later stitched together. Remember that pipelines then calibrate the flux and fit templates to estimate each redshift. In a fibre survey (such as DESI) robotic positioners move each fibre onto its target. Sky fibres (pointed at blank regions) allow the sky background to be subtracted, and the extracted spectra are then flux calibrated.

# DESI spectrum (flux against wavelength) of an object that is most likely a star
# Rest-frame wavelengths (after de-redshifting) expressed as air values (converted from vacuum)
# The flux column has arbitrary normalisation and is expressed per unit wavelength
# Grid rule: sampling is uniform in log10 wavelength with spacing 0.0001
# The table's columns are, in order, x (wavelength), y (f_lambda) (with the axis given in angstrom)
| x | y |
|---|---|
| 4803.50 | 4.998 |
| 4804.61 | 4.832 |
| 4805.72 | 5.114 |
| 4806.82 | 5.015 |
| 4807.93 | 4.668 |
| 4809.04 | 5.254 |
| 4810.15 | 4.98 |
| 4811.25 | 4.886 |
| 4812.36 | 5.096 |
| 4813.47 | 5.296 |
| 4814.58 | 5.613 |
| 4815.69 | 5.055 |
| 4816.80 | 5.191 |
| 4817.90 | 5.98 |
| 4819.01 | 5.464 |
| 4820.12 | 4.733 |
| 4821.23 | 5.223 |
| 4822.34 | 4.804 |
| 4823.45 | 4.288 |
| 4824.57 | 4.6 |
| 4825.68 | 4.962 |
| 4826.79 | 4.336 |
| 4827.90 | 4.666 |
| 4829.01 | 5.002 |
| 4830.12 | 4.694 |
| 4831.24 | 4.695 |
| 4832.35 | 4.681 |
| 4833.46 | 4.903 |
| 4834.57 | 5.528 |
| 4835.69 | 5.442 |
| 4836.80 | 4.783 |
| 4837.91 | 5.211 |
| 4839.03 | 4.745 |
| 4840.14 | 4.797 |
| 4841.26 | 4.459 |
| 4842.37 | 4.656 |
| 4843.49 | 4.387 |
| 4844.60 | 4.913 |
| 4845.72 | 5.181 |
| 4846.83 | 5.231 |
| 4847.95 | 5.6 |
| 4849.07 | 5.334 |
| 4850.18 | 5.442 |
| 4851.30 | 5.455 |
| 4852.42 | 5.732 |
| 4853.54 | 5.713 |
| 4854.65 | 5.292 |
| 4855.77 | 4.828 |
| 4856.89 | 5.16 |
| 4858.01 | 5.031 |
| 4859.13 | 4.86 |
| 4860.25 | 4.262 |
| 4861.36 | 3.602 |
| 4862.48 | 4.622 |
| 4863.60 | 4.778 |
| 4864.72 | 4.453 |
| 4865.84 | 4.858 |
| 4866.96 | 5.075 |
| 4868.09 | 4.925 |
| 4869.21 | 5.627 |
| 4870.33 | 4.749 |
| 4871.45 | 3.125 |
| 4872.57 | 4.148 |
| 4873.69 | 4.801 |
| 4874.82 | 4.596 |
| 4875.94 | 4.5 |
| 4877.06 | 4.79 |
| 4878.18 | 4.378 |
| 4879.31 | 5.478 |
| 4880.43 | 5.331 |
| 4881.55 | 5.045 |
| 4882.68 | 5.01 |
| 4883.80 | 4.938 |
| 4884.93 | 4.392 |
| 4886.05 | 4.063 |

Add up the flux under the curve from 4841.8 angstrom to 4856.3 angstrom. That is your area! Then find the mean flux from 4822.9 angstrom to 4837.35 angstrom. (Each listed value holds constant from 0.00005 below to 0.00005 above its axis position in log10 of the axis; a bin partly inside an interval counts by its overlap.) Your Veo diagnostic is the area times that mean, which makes 364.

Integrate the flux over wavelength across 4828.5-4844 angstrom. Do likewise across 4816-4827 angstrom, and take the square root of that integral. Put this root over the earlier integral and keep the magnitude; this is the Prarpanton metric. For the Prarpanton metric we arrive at 0.10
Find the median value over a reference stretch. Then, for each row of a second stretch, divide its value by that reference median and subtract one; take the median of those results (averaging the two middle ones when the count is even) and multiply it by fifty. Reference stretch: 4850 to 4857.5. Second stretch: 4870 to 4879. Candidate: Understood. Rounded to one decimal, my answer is -8.2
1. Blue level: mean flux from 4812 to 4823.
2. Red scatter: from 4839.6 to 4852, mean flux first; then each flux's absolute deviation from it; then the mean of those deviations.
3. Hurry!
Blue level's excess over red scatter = 4.88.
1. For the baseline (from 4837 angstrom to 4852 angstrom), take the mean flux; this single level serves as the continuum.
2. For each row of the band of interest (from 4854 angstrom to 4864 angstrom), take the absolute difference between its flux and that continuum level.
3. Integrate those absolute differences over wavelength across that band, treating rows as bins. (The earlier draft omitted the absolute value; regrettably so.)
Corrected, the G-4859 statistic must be 4.1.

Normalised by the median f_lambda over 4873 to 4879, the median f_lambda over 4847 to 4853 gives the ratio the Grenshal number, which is 1.19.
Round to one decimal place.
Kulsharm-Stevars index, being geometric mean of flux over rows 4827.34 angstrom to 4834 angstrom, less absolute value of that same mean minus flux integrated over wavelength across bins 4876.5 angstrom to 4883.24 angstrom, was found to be -24.2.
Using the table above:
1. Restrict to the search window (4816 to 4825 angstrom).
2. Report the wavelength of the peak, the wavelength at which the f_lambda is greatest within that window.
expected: 4817.90 angstrom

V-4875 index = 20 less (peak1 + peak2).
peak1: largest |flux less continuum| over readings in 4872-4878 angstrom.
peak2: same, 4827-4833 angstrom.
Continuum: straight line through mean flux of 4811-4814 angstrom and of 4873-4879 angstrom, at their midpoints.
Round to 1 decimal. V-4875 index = 19.2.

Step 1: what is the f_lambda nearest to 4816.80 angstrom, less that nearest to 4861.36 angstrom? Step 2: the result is 1.6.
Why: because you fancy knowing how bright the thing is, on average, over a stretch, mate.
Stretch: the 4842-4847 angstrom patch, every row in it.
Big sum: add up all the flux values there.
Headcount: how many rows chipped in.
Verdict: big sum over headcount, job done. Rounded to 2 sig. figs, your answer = 4.9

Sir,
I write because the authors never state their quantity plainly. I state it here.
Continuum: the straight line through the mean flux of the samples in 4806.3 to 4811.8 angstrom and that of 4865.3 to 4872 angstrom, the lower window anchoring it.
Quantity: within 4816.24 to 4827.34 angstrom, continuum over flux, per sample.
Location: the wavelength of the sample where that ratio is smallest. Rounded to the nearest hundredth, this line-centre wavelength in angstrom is 4817.90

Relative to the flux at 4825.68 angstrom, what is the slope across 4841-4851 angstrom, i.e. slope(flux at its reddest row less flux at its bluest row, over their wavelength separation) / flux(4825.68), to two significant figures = 0.022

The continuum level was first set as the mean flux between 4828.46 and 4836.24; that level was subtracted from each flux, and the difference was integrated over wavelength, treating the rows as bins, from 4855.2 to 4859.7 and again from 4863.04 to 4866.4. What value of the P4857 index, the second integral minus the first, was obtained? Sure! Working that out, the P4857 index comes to -0.9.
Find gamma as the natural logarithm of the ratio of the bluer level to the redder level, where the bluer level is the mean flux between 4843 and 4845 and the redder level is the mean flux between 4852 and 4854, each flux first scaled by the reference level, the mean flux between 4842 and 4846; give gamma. -0.21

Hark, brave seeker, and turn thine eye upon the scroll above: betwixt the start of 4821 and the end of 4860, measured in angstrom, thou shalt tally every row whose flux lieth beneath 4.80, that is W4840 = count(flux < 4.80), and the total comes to 13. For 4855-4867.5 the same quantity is 5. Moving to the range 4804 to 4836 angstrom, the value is 9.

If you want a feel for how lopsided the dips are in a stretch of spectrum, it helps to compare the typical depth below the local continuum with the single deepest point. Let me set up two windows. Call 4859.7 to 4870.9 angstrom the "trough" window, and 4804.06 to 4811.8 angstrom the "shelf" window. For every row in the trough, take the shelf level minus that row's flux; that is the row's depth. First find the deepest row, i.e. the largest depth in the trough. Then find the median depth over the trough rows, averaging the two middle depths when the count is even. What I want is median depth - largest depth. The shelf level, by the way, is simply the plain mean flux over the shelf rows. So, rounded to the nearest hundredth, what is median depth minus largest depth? -1.16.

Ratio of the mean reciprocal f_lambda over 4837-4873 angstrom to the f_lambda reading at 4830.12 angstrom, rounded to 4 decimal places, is 0.0443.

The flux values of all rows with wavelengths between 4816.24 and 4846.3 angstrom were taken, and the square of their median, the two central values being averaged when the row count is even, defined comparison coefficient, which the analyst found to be 23.0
